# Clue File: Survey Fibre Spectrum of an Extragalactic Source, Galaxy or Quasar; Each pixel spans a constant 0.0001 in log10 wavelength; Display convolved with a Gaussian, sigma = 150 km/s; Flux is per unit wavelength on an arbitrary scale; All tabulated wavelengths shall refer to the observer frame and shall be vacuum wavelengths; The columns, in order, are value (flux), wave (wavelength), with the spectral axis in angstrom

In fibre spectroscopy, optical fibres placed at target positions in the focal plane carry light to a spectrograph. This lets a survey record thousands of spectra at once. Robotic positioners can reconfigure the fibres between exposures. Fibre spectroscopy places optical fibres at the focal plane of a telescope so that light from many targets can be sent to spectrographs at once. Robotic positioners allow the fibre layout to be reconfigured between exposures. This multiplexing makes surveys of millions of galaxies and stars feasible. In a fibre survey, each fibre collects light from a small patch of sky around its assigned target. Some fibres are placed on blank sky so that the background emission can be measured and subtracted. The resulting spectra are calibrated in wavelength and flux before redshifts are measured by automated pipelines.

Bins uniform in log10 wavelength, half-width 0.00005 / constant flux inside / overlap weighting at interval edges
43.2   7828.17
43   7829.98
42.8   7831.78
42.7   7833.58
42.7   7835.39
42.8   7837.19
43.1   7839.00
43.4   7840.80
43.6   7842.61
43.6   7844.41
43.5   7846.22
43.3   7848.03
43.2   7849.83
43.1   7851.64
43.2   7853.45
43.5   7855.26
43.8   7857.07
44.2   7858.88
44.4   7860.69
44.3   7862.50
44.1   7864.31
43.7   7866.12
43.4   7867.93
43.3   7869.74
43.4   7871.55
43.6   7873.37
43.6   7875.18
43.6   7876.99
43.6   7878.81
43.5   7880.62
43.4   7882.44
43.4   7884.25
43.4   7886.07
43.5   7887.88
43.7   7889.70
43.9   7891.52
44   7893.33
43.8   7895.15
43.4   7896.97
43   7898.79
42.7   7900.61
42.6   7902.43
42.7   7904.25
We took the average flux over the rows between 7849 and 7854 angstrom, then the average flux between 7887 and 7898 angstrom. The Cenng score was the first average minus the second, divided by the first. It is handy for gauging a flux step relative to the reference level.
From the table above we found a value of -0.013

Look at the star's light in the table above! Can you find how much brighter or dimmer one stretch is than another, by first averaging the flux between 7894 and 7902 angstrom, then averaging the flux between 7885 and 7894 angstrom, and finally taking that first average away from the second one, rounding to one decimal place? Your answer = 0.5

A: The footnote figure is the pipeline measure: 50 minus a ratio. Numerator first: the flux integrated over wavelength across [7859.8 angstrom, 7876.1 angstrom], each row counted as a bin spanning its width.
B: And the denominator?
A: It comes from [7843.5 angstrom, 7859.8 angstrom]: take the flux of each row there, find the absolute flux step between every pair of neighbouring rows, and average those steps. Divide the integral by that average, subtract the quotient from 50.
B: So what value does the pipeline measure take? -3517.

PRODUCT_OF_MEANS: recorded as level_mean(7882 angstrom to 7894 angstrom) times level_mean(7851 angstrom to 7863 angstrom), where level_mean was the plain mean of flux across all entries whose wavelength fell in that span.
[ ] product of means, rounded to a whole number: 1910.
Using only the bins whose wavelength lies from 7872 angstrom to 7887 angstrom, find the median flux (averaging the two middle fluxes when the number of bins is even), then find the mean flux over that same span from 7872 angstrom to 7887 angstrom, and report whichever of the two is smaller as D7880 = 43.5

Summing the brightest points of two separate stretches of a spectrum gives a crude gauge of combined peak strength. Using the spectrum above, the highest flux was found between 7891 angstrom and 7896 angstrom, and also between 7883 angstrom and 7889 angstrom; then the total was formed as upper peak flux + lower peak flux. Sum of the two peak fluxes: 87.5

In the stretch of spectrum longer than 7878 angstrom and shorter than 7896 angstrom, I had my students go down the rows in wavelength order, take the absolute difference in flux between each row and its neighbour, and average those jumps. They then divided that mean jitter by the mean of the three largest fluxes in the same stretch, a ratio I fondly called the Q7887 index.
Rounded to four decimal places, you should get 0.0025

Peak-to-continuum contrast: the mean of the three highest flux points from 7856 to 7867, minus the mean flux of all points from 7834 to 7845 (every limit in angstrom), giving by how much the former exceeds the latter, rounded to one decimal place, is 1.1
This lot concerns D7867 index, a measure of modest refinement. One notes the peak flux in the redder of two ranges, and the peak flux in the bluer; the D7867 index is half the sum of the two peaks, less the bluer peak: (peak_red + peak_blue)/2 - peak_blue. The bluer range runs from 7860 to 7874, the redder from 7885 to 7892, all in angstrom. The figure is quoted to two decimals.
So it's -0.25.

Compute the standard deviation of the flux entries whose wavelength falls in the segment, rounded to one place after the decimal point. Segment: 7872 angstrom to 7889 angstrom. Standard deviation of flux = 0.1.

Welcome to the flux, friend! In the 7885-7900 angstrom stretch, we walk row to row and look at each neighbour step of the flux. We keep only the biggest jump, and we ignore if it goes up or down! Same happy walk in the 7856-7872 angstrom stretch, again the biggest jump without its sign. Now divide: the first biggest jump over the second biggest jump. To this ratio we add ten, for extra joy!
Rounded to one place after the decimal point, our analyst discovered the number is 11.0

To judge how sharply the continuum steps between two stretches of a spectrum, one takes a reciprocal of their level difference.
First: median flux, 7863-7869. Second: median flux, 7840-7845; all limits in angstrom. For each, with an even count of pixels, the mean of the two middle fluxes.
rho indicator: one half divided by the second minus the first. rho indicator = -5.0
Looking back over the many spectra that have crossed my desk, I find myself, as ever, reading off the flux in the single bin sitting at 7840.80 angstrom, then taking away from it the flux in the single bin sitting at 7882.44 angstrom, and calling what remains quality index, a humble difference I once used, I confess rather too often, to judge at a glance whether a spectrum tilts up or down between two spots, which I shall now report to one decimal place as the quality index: 0.0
